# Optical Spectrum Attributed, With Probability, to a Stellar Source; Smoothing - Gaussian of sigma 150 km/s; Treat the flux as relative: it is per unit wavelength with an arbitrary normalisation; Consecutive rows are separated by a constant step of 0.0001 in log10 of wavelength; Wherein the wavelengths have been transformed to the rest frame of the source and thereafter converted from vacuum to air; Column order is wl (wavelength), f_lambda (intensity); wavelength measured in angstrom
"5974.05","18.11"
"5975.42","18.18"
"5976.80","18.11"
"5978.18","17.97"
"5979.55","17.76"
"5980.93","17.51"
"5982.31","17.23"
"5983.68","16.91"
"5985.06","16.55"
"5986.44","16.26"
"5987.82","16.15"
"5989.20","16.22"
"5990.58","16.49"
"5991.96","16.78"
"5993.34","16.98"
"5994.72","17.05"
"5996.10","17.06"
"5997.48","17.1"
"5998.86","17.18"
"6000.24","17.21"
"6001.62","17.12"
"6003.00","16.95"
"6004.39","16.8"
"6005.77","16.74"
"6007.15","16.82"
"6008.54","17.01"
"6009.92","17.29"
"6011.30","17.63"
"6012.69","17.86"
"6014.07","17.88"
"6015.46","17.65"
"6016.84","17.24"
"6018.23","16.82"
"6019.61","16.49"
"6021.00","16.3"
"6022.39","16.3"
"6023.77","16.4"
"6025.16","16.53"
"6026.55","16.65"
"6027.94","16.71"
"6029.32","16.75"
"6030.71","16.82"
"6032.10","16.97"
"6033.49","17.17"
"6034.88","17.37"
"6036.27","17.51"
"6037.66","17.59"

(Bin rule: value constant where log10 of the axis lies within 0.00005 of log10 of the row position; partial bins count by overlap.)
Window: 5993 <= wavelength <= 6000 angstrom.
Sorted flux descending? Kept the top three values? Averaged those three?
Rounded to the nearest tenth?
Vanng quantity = 17.1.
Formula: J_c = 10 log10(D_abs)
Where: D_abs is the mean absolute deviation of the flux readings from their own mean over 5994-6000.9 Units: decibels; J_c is -12.2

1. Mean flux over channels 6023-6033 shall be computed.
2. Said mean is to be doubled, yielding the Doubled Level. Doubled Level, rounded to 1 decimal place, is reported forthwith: 33.4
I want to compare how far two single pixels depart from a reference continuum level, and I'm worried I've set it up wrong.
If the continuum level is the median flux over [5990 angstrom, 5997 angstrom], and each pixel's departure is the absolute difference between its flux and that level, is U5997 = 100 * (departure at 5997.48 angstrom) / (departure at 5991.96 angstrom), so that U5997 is 60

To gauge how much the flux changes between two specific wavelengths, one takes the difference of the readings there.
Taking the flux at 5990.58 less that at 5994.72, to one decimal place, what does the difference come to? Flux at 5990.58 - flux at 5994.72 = -0.6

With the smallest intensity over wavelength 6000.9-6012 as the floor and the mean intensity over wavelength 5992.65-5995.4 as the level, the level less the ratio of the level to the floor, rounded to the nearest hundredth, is 16.00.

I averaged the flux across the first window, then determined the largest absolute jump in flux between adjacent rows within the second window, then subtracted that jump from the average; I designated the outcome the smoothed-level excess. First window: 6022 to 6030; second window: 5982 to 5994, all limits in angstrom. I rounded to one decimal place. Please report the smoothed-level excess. 16.2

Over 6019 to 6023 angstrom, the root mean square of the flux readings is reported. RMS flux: 16.4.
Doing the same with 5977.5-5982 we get 17.7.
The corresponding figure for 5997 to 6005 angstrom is 17.1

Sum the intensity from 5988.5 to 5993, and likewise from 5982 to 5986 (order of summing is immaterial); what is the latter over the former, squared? 1.05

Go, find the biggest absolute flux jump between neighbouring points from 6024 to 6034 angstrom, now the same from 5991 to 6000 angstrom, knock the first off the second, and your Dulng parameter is 0.00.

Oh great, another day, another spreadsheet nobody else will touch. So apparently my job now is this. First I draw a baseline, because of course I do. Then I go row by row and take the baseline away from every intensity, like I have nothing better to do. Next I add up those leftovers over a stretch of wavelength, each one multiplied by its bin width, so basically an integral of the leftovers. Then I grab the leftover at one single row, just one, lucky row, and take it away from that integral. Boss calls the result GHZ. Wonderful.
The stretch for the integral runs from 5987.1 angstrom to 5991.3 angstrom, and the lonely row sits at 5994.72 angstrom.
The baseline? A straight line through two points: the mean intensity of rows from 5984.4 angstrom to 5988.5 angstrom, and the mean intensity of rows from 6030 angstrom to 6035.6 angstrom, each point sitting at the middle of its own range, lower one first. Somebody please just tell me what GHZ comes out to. -1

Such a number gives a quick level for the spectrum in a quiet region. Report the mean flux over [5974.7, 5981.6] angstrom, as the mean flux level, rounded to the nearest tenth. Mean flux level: 17.9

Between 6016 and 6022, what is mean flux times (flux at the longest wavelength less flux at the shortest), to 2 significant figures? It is -16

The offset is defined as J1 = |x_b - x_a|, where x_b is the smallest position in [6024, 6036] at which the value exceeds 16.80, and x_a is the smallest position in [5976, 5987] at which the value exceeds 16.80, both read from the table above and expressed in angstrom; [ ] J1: 53.9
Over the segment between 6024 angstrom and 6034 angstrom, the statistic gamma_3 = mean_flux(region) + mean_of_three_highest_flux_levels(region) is 33.8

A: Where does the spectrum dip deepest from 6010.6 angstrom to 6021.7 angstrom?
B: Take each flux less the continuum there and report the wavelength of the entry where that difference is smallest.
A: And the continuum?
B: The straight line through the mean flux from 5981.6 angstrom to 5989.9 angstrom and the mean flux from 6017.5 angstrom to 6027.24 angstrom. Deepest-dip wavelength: 6021.00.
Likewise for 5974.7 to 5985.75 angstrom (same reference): 5985.06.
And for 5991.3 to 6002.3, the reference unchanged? 5991.96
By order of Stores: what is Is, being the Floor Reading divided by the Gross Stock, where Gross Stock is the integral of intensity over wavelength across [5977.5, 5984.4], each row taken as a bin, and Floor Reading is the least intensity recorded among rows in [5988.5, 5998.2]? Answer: 0.13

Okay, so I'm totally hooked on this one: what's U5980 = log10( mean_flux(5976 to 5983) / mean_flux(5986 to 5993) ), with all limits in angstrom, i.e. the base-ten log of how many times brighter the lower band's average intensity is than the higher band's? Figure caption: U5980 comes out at 0.03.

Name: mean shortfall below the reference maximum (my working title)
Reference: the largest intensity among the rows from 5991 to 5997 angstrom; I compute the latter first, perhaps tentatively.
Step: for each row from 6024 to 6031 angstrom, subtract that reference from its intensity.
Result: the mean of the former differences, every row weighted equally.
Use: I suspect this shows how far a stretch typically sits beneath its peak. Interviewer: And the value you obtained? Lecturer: -0.4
